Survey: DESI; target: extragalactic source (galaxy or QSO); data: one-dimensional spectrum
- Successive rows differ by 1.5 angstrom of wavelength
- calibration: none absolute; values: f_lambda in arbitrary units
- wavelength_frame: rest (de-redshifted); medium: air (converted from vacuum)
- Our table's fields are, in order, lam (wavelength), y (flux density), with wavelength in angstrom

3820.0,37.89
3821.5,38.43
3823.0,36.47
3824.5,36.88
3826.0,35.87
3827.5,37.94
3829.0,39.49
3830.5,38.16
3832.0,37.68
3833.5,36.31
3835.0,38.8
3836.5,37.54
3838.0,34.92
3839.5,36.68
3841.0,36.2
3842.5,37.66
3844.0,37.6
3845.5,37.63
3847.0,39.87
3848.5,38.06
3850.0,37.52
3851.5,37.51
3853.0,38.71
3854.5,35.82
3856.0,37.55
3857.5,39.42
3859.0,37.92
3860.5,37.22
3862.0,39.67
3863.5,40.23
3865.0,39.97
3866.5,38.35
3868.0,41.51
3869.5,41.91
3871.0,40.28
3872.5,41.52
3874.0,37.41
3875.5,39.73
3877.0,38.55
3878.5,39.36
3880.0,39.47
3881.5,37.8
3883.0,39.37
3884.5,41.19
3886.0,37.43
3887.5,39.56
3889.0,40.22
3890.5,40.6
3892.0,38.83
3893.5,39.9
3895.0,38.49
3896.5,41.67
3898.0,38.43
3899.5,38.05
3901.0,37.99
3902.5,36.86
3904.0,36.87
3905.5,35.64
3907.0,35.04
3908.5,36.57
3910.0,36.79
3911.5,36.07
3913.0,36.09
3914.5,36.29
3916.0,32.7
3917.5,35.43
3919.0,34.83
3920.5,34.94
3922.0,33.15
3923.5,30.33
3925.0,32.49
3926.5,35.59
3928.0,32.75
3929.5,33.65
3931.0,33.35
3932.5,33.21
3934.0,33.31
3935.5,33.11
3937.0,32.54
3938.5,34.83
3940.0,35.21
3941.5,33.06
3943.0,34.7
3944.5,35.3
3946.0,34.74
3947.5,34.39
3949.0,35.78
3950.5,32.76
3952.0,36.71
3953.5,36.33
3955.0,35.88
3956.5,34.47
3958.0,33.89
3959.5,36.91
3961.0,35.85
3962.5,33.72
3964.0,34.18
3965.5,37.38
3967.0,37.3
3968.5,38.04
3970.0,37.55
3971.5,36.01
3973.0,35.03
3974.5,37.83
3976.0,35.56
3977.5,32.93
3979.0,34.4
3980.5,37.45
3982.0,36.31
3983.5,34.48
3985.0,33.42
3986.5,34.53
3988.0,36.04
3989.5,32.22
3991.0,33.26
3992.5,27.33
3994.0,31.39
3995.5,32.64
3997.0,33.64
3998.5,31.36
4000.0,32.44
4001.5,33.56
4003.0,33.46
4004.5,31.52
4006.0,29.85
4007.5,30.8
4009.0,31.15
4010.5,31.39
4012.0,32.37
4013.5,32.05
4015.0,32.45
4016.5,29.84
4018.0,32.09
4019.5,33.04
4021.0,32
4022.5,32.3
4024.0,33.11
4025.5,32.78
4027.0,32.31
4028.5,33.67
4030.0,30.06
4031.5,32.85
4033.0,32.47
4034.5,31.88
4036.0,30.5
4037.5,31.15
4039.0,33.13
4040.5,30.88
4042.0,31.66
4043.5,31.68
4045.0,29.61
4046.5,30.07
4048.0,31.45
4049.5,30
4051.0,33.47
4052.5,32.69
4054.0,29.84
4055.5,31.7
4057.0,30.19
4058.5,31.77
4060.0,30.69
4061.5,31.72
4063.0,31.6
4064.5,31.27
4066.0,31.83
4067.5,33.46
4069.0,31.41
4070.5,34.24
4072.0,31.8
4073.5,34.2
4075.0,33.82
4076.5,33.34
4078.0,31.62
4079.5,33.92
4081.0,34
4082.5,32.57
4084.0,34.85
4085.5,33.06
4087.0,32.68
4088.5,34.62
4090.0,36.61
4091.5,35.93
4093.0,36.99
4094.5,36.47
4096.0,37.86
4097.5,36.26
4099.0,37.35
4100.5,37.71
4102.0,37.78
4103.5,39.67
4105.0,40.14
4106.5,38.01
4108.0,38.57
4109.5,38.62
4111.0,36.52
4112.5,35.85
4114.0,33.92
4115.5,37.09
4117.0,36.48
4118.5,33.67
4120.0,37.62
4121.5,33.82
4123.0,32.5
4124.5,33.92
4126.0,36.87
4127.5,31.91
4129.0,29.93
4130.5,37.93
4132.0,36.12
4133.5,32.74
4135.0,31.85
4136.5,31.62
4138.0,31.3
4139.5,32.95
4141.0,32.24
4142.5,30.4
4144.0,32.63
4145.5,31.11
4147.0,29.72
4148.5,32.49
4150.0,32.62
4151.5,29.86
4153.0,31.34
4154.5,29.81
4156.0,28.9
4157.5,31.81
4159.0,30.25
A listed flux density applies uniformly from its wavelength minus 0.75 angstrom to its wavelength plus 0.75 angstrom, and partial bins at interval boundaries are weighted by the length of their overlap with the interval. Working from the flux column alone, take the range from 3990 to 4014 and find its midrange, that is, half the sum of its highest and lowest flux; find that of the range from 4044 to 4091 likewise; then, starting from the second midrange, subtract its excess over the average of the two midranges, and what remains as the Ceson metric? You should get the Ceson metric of 31.8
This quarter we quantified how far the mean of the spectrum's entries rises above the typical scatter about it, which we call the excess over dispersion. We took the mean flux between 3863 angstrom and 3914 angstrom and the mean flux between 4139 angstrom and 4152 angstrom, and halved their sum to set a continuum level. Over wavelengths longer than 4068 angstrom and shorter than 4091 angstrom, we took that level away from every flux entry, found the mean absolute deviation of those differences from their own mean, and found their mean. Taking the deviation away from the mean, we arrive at -2.7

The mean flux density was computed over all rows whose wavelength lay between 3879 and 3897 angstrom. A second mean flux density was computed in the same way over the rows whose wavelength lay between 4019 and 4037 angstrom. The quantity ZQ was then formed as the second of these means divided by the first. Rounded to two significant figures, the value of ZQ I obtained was 0.82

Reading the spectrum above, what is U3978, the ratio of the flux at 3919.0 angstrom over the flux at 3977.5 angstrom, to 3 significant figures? 1.06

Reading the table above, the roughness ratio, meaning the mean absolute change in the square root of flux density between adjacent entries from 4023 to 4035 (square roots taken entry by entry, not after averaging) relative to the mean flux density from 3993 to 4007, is 0.0037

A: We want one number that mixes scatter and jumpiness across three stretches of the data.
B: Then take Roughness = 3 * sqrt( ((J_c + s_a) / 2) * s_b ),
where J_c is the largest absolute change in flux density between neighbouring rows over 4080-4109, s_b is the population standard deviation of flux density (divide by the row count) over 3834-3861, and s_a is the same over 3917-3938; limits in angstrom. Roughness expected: 4.4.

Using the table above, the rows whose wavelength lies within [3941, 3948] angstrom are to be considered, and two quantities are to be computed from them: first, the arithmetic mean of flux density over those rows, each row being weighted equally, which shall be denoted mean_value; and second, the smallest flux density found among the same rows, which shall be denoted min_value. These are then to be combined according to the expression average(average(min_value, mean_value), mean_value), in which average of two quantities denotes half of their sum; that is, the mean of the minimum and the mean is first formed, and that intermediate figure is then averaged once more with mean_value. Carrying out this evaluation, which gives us 34.1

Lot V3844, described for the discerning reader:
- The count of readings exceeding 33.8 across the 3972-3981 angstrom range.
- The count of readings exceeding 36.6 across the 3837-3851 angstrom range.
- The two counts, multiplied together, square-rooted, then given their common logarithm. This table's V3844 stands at 0.77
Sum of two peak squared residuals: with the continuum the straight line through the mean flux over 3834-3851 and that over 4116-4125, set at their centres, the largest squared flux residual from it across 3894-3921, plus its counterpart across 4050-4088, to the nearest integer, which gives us 53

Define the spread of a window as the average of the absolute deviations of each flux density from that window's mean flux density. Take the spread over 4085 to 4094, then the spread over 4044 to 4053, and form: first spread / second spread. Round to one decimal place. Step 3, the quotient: 1.2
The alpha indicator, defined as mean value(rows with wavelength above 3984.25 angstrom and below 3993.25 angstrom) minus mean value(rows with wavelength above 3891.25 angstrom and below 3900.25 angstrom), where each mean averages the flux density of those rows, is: -6.4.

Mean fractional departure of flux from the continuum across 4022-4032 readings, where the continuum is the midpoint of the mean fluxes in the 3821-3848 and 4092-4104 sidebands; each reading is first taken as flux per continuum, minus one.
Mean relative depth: -0.13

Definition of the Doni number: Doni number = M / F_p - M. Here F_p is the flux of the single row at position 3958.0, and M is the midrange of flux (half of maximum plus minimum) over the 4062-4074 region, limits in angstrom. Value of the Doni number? -31.8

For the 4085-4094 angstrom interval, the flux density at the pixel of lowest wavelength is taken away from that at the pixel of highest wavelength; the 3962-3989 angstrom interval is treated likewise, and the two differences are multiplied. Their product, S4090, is 9.1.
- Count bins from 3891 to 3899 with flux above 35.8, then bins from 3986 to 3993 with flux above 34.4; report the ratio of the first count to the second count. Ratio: 2.50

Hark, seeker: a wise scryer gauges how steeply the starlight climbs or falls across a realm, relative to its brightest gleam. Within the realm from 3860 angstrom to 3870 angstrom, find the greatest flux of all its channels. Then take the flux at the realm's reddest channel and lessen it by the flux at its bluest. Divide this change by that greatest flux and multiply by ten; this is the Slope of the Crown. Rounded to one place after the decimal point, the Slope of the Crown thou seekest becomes 1.1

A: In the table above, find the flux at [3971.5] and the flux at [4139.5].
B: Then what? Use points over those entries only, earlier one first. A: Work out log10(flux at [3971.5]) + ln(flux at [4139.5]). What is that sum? 5.05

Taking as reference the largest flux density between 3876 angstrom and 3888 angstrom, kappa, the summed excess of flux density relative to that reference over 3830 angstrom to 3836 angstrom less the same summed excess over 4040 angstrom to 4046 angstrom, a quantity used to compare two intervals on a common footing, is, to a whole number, 27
